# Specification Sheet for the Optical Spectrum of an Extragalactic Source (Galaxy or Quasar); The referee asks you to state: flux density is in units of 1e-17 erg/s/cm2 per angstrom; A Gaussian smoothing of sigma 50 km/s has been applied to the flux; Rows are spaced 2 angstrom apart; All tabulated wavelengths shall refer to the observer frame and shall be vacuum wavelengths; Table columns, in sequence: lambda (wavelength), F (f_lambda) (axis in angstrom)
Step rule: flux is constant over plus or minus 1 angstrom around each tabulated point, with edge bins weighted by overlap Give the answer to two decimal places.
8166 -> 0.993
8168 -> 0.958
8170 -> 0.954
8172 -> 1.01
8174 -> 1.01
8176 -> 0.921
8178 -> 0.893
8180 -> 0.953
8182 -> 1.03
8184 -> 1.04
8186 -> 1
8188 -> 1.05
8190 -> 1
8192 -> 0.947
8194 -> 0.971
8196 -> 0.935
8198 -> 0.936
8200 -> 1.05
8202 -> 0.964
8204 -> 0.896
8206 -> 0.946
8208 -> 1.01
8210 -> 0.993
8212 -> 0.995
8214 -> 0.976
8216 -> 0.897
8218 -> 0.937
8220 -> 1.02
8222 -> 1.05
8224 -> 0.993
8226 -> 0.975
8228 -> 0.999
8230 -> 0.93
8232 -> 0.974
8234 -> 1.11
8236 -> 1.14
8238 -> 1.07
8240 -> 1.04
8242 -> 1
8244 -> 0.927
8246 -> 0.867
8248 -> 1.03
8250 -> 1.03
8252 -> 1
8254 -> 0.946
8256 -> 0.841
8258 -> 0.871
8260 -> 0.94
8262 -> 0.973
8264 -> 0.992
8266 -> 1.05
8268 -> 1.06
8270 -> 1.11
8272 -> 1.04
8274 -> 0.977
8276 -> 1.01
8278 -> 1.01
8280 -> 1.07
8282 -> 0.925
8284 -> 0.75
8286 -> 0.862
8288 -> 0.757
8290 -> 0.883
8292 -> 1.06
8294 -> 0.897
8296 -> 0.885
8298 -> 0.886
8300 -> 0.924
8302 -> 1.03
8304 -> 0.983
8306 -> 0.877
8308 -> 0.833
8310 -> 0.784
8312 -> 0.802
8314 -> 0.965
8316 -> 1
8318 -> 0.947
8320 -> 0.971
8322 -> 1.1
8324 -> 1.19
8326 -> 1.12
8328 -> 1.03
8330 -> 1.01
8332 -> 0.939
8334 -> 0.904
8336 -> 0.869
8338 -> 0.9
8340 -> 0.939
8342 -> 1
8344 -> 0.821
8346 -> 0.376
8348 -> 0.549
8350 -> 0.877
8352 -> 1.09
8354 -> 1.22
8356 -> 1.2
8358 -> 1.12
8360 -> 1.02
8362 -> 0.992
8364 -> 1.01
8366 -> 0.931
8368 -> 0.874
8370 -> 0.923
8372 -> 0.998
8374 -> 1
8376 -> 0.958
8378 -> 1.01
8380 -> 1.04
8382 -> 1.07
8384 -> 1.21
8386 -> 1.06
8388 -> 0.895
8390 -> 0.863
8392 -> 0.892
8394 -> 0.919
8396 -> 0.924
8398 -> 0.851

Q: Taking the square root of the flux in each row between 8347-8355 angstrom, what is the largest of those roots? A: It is 1.10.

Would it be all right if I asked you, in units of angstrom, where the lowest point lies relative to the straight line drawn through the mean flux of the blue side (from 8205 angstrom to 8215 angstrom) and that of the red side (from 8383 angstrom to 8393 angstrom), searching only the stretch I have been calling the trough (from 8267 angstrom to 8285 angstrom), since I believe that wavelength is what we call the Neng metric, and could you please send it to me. 8284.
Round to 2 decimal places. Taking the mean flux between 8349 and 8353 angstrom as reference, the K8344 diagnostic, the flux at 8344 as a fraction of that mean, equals 0.83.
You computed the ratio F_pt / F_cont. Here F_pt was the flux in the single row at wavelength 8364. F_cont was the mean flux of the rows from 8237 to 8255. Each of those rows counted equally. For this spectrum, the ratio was 1.02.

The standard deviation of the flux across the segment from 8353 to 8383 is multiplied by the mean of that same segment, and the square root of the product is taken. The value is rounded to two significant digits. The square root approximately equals 0.31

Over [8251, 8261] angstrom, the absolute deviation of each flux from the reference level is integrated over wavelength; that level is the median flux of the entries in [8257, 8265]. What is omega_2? 0.54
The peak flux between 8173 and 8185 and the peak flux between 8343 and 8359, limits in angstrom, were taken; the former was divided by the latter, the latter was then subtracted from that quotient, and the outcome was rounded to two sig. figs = -0.37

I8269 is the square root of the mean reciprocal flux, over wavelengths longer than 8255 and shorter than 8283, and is 1.01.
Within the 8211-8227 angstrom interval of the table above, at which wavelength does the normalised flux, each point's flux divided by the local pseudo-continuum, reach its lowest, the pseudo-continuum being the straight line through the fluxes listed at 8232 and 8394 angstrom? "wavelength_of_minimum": 8216 angstrom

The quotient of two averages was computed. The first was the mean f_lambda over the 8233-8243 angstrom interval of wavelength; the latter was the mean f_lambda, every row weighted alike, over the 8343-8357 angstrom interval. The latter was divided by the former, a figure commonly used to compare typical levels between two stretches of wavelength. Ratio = 0.82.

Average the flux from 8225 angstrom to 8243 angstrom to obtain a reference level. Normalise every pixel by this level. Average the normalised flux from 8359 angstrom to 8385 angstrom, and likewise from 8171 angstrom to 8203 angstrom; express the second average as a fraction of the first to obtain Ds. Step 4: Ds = 0.98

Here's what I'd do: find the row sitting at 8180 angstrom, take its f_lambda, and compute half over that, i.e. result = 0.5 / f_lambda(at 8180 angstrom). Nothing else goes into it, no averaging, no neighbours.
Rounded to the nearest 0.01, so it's 0.52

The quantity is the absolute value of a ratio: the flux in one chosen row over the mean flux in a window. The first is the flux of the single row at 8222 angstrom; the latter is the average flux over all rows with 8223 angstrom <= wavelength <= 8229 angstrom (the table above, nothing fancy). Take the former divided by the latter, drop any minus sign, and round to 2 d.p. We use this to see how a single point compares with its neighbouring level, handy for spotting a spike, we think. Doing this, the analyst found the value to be 1.06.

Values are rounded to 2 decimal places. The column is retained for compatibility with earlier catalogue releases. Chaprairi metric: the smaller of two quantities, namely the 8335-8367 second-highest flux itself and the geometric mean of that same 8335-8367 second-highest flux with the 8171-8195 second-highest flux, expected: 1.12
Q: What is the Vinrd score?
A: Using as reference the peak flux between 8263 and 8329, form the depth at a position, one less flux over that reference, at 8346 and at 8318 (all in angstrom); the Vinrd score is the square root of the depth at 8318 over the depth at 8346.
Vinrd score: 0.5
